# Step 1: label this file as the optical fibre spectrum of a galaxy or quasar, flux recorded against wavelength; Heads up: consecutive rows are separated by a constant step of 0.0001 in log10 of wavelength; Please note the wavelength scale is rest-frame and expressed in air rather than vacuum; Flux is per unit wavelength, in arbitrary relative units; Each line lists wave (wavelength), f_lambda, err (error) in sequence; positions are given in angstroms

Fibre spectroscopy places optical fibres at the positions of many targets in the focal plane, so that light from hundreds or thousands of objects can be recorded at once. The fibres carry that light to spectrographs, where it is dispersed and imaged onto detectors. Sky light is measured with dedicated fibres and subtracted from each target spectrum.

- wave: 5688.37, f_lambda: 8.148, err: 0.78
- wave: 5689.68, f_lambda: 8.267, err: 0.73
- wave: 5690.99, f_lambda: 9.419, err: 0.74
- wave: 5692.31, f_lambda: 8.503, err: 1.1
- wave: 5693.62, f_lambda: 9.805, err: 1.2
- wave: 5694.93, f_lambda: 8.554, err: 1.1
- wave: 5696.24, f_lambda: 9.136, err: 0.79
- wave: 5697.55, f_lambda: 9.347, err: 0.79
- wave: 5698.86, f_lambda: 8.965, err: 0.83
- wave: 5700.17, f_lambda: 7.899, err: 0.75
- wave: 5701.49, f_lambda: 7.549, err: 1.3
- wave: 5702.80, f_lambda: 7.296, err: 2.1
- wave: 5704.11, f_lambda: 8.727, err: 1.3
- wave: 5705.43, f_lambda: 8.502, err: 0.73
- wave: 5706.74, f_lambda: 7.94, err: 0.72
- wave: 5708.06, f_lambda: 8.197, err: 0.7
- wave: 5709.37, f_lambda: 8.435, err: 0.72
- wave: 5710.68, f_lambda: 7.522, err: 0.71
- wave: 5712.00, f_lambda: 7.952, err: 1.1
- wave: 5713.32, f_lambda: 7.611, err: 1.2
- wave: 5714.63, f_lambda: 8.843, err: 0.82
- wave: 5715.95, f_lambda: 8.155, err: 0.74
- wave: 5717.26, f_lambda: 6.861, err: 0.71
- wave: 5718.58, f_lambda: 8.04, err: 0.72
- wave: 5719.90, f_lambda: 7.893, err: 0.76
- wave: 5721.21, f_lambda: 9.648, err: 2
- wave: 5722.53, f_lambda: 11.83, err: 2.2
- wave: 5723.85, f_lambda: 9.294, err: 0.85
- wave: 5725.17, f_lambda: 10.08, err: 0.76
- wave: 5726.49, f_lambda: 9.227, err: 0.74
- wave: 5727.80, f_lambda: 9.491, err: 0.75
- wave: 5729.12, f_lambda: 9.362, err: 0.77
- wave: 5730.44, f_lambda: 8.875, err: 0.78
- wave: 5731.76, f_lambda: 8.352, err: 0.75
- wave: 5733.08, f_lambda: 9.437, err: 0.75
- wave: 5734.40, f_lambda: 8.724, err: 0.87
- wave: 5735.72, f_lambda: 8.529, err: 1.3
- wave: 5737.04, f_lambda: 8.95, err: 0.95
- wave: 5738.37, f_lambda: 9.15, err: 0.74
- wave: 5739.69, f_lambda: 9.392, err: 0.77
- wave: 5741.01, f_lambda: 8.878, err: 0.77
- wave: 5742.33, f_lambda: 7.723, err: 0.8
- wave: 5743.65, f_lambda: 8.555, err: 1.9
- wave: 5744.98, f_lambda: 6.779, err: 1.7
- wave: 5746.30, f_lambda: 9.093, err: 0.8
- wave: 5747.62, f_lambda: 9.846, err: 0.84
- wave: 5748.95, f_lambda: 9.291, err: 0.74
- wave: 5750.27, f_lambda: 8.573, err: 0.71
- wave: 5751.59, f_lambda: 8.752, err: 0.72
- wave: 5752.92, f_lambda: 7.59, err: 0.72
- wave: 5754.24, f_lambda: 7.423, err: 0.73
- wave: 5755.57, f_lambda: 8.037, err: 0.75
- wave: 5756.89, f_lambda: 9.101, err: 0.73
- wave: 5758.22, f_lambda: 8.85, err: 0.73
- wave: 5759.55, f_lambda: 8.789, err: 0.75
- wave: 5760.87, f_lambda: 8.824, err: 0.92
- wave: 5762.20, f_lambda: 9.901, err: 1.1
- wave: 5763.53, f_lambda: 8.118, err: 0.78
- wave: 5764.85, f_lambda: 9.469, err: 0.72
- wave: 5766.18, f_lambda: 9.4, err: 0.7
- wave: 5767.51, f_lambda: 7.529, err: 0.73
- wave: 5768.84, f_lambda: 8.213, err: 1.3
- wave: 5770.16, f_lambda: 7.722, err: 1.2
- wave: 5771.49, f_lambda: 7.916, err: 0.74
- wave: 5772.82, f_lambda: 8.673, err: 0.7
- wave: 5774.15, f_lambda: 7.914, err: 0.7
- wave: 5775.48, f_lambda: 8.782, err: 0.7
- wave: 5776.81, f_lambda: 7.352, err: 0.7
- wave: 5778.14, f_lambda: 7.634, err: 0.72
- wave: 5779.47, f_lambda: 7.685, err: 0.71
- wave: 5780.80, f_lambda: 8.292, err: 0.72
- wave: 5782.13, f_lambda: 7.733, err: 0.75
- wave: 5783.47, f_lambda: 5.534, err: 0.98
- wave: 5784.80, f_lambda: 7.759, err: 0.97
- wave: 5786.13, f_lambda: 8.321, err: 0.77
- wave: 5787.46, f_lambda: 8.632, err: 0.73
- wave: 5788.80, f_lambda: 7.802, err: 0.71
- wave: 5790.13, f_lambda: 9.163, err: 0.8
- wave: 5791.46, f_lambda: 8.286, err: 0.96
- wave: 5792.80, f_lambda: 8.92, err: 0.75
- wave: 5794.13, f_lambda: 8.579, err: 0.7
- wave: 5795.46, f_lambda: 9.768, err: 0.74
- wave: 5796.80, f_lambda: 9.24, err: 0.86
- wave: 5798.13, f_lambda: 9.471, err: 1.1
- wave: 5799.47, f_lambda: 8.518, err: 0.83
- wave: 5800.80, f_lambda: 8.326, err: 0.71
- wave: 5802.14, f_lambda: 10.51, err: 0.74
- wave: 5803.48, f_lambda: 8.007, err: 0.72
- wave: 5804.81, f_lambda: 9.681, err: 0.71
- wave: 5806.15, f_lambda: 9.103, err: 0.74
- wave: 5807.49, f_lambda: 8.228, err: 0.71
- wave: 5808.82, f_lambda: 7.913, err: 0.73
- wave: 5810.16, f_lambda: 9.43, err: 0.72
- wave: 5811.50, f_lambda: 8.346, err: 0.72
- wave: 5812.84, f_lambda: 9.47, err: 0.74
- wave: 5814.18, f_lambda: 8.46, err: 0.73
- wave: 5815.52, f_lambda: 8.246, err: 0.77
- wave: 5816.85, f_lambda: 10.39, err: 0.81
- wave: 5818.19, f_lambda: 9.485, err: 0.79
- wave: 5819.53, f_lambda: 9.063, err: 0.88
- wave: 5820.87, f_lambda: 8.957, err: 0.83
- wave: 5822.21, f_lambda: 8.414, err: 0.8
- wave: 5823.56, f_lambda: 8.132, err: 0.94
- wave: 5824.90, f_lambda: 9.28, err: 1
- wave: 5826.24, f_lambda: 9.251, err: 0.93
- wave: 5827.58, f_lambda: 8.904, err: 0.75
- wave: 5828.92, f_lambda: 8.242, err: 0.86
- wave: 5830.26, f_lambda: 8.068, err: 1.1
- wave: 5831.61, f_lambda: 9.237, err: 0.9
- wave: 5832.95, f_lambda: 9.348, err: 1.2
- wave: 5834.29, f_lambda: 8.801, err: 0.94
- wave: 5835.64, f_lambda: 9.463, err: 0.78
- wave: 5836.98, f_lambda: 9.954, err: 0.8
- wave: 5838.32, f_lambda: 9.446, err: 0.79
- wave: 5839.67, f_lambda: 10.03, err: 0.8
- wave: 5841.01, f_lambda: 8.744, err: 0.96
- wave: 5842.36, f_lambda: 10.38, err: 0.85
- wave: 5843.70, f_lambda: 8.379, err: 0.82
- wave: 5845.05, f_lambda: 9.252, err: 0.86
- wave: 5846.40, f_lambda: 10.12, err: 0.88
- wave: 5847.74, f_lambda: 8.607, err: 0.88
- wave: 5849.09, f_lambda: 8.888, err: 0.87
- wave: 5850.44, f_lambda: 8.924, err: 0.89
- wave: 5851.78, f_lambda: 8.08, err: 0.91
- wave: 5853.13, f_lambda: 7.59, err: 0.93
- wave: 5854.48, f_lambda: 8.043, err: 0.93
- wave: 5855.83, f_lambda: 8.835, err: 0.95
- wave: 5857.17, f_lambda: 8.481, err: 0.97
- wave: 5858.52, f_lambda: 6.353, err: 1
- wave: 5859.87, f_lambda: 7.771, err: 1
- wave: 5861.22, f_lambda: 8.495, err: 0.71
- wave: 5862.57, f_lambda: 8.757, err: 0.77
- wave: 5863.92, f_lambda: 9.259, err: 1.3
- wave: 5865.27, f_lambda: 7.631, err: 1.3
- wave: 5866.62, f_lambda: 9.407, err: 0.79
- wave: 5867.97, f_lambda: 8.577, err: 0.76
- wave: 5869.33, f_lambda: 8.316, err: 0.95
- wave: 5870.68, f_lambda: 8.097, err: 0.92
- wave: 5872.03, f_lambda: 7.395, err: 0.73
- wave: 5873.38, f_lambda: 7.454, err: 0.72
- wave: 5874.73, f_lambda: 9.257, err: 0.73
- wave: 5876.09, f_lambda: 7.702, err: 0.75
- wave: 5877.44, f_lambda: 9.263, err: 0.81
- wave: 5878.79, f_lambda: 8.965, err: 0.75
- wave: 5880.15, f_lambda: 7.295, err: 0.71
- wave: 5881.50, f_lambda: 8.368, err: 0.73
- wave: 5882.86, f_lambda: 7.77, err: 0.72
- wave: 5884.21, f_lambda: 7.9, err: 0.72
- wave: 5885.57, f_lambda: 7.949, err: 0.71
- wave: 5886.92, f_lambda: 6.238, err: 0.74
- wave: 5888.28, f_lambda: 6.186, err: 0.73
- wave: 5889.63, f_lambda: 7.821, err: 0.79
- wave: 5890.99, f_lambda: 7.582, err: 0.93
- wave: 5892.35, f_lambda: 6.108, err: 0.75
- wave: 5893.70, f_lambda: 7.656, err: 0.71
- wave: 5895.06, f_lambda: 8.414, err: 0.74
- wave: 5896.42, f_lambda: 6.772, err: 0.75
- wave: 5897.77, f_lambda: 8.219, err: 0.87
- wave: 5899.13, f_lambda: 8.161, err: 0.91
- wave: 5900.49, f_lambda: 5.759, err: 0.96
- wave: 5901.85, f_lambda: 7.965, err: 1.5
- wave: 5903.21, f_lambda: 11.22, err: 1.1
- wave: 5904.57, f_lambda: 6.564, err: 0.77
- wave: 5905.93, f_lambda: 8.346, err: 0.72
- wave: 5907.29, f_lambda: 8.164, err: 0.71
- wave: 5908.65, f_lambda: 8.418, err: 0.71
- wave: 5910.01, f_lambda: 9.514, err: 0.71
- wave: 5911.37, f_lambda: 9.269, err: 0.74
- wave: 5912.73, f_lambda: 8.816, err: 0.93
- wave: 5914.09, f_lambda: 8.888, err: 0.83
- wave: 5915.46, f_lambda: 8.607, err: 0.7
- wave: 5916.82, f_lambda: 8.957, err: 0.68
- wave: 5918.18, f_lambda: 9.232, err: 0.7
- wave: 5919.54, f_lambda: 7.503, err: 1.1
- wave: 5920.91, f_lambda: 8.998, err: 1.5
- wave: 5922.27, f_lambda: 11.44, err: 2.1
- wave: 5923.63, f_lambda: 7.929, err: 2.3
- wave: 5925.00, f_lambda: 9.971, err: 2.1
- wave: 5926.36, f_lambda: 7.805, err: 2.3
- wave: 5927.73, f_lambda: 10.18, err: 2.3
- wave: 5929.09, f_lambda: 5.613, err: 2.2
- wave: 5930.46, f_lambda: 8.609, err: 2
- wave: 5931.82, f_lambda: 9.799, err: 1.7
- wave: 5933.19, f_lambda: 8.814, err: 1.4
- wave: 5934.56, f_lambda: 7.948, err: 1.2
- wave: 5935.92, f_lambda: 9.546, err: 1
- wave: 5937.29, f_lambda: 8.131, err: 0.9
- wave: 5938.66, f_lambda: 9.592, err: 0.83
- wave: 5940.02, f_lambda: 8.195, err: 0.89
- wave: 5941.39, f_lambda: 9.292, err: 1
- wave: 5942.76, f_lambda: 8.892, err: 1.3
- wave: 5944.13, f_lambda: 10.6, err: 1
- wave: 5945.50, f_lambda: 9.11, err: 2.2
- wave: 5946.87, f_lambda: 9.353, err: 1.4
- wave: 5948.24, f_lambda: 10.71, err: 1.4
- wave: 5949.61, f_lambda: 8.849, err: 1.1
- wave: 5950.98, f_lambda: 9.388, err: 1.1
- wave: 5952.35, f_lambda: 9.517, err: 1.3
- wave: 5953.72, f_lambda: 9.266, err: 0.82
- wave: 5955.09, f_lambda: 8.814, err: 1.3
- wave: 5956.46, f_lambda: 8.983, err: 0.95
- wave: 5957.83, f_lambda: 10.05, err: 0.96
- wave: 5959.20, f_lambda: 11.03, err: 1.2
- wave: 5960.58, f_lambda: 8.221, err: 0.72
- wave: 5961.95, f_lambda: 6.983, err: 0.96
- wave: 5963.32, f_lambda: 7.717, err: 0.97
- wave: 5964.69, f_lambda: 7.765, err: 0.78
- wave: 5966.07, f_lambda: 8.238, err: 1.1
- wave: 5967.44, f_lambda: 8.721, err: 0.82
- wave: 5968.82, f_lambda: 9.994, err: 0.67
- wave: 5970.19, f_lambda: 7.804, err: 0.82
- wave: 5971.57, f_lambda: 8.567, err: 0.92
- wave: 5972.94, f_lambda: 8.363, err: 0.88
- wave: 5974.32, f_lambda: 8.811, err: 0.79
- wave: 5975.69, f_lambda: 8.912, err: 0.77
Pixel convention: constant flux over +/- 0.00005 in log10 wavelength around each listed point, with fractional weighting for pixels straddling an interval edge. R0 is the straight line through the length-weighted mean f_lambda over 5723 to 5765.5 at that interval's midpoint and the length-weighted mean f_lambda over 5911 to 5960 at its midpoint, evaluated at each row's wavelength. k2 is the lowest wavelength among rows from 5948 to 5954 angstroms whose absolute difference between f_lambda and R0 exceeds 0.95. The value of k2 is 5948.24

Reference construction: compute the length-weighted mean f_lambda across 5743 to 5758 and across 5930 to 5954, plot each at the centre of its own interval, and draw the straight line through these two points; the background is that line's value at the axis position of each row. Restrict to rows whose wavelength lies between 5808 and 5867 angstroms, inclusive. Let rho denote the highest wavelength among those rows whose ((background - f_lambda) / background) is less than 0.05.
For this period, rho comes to 5866.62 angstroms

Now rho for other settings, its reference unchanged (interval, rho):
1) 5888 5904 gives 5903.21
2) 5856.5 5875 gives 5874.73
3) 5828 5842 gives 5841.01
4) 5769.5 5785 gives 5780.80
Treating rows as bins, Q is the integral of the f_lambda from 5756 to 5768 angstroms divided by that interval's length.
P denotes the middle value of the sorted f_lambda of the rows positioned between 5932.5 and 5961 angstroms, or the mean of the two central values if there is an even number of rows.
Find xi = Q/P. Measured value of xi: 0.96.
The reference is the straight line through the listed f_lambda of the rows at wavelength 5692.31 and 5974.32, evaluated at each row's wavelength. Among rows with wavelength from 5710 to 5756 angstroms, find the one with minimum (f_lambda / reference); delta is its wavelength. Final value 5744.98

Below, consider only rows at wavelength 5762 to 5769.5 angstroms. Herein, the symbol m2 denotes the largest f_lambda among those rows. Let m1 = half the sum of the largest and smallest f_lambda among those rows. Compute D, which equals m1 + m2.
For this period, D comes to 18.6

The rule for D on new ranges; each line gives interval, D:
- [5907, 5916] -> 18.4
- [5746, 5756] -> 18.5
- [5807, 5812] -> 18.1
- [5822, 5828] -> 18.0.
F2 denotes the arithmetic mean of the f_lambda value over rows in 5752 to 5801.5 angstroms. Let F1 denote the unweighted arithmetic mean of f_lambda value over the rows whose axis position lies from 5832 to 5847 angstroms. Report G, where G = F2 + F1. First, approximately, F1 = 9.45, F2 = 8.36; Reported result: 17.8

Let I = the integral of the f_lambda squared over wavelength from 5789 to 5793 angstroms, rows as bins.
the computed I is 301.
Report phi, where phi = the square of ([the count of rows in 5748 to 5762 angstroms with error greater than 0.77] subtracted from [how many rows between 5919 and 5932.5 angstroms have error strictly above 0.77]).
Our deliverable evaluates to 81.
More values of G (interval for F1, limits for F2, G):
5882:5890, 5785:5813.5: 16.2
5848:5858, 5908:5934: 17.3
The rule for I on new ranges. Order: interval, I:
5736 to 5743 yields 545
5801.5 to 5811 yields 771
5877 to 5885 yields 545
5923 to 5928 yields 400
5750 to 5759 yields 627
